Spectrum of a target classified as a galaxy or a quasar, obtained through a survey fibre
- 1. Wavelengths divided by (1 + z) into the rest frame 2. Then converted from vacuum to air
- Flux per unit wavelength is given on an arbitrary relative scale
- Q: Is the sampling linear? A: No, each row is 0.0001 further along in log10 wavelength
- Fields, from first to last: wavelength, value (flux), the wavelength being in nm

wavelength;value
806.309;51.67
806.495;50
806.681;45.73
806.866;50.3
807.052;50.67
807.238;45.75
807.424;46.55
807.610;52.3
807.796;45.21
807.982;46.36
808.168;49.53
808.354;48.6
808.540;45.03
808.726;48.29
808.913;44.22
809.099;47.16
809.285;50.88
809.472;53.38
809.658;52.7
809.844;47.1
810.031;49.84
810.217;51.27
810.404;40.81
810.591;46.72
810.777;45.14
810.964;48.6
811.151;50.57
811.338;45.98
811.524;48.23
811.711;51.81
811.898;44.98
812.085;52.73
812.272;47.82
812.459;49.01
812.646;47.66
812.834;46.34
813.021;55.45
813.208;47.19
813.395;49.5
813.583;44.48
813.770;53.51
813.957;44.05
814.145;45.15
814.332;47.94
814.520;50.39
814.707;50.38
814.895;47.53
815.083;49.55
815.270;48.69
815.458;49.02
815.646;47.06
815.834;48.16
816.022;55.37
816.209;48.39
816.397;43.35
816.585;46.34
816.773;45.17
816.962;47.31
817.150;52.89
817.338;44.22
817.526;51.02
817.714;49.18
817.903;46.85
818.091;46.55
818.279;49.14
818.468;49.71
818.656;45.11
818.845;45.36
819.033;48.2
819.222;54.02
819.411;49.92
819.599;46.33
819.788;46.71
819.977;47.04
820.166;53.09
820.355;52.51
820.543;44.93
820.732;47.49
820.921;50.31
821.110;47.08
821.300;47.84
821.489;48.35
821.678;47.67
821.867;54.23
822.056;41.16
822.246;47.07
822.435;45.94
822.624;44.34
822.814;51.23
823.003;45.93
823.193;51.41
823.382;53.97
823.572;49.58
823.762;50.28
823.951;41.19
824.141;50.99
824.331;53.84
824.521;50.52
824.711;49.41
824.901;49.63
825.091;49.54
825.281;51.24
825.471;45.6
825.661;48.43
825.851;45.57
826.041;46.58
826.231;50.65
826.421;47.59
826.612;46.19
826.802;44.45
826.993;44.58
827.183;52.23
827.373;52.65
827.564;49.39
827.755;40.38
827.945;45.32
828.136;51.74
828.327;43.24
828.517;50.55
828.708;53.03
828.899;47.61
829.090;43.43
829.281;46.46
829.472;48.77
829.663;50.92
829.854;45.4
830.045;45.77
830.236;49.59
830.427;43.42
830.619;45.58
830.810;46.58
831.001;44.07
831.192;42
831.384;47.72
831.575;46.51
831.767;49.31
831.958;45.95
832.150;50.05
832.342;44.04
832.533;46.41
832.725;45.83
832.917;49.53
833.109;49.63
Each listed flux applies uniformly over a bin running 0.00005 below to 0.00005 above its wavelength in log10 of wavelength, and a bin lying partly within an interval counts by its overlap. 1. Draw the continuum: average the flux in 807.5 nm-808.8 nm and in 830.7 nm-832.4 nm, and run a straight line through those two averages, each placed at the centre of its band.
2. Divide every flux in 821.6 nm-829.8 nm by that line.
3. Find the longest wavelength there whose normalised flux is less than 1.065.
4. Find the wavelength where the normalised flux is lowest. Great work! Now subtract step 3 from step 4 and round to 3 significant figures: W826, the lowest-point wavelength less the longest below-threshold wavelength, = -1.72 nm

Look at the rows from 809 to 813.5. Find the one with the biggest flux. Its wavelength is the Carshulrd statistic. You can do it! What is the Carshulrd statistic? 813.021 nm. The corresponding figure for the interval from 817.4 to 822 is 821.867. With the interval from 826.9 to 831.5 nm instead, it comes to 828.708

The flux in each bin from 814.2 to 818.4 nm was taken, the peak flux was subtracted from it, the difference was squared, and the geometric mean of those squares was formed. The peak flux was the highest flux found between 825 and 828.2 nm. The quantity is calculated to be 14.4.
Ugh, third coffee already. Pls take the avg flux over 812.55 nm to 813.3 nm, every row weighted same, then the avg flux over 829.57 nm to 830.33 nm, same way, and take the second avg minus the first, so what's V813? -1.2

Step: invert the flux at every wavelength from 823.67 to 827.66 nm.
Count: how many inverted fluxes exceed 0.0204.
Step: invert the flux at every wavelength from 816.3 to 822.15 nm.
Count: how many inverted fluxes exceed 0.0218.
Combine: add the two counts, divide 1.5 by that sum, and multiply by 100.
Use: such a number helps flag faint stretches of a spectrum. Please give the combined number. 9.4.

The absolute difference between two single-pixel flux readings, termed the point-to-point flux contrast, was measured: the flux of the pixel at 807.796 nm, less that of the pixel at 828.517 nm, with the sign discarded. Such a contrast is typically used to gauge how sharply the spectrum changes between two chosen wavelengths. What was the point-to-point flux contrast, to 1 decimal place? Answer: 5.3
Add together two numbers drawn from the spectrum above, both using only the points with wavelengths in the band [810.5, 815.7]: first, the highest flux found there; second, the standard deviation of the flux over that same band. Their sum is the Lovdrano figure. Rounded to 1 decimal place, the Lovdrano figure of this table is 58.2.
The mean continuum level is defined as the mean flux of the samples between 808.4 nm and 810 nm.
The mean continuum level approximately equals 48.6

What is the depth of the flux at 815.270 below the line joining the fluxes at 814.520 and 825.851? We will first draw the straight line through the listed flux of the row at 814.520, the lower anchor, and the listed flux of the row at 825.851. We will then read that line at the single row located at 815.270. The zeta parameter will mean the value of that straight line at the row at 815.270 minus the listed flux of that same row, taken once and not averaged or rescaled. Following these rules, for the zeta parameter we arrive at 1.4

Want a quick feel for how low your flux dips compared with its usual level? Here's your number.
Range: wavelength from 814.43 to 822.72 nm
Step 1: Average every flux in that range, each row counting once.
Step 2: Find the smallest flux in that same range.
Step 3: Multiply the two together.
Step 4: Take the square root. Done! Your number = 44.5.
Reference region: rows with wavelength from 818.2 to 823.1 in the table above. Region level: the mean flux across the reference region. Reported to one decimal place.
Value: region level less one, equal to 47.1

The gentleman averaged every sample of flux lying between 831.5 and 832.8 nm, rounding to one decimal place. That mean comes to 46.9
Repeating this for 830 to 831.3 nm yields 45.3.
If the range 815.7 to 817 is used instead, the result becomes 47.7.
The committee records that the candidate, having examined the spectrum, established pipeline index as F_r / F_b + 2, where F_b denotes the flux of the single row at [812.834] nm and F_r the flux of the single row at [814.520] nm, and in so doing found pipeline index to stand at 3.09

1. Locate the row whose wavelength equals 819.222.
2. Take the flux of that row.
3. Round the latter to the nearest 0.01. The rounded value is 54.02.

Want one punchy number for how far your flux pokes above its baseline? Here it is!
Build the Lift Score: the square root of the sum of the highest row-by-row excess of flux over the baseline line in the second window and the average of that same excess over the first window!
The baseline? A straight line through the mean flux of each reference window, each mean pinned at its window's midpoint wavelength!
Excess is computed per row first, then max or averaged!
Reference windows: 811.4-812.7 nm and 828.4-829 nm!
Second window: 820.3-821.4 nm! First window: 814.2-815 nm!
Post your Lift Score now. 1.68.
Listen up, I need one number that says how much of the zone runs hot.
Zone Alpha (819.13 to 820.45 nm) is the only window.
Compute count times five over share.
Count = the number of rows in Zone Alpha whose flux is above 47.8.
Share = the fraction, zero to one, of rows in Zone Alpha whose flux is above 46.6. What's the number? 23.3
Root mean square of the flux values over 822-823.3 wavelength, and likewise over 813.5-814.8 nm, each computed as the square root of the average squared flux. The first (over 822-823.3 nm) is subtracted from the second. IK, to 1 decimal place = 1.3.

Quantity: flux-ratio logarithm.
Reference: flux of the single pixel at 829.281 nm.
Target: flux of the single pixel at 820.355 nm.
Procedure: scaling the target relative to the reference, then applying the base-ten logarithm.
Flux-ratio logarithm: 0.053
